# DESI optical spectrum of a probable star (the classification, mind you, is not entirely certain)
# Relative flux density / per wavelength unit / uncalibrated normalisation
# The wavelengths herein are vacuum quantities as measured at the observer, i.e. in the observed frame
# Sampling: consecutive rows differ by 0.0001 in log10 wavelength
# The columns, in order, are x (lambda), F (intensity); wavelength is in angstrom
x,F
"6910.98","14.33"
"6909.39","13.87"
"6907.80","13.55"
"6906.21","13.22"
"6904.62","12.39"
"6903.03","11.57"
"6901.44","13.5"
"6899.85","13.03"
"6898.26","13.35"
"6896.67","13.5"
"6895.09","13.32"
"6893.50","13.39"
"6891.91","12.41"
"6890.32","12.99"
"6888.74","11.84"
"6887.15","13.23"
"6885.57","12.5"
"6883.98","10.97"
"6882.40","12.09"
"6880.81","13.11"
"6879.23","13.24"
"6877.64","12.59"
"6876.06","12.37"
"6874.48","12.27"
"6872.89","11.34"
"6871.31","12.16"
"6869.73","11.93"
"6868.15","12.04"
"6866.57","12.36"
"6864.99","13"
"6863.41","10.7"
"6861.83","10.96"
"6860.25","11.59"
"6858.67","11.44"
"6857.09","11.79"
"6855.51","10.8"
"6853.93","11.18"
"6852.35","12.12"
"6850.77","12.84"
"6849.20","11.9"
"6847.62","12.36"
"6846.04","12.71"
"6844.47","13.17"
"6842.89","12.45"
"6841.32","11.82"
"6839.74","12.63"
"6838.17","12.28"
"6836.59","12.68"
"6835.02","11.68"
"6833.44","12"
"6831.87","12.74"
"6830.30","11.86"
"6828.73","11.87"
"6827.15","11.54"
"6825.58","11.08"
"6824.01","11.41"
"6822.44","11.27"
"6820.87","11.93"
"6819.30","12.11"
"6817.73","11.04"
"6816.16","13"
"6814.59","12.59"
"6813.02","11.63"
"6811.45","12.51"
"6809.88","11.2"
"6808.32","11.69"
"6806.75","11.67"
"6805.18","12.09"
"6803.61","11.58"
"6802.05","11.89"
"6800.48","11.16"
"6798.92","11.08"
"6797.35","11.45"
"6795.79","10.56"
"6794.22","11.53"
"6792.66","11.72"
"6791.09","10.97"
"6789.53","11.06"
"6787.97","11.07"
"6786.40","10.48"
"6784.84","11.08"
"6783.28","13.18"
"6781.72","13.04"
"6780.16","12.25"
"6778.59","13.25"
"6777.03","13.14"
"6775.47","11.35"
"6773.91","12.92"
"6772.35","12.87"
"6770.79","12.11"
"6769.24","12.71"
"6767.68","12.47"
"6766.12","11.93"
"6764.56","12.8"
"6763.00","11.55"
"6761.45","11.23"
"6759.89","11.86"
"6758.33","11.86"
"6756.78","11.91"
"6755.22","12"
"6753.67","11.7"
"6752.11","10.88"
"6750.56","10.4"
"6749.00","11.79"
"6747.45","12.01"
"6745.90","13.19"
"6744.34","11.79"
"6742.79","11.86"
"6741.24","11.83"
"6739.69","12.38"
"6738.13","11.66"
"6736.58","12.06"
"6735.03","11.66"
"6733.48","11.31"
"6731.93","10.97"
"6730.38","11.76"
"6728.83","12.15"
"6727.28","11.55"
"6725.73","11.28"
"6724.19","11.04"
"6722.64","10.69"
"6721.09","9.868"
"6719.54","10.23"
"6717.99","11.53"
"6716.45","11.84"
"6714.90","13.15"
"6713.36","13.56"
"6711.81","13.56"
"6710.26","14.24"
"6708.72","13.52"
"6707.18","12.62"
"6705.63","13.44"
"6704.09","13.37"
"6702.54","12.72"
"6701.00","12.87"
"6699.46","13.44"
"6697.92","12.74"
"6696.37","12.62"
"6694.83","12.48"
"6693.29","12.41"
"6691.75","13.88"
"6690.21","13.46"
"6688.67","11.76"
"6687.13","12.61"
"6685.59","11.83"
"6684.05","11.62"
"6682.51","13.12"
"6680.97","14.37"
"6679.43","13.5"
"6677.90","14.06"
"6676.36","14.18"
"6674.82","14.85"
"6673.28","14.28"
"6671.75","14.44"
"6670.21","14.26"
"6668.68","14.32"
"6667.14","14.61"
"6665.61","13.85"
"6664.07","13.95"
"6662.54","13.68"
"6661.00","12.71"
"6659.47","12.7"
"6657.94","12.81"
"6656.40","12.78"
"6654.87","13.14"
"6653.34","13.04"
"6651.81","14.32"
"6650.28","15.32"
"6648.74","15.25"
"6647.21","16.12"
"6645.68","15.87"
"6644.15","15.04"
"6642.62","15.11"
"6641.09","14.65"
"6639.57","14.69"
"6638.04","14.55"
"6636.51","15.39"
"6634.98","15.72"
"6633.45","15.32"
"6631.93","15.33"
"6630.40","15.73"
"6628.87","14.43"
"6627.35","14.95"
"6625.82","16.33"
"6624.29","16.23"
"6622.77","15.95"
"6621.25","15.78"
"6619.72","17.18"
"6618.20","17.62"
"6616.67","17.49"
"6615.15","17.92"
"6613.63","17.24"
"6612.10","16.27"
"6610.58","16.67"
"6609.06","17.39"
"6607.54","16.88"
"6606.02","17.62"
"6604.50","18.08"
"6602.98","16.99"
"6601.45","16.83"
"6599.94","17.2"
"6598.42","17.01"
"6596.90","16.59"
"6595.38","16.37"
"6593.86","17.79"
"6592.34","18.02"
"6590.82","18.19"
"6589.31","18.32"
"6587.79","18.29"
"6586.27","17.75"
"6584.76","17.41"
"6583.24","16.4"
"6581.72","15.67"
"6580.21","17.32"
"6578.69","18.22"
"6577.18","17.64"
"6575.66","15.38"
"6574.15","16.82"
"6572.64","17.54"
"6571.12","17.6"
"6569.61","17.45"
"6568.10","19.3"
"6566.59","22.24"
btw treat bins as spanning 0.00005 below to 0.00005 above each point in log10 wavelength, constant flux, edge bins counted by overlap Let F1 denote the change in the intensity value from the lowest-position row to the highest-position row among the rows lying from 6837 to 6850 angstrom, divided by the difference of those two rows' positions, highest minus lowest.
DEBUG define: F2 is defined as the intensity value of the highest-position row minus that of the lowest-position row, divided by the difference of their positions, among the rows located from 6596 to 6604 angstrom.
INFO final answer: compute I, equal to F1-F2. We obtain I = -0.10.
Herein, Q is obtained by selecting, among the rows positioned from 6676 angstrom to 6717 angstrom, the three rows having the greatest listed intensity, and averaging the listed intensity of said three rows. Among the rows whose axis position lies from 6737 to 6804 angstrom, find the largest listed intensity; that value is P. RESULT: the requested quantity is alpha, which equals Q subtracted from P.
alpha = -1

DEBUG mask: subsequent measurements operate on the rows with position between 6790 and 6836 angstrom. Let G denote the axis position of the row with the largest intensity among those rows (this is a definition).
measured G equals 6816.16 angstrom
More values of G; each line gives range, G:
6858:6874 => 6864.99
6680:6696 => 6680.97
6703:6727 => 6710.26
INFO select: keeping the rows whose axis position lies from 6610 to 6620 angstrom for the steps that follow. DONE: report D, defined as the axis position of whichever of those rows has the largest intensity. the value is 6615.15 angstrom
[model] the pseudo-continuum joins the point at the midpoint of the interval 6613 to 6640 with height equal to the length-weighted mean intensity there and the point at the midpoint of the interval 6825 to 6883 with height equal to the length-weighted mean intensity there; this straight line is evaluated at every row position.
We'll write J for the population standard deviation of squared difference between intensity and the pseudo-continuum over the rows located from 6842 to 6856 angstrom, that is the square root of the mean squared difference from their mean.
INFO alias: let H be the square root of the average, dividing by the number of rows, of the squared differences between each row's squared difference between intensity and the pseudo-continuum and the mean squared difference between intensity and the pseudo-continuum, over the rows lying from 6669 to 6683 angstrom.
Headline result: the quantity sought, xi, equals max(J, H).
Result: 1.1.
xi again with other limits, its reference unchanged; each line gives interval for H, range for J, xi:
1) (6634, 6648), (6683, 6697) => 3.4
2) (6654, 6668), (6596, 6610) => 2.6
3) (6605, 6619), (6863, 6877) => 0.9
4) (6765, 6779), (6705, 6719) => 2.8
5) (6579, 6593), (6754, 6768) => 1.5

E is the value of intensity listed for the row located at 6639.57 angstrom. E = 14.69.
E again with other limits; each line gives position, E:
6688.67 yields 11.76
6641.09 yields 14.65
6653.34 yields 13.04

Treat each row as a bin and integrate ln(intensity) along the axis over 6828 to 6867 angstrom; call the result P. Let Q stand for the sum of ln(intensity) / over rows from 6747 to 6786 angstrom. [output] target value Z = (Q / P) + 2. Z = 2.64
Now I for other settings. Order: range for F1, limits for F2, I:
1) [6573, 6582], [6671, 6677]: -0.10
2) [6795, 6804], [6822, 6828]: 0.07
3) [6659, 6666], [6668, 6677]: 0.21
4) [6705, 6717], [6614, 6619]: -0.05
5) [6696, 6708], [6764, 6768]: 0.11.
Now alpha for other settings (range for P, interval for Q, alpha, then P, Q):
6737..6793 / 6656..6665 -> 0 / 13.25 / 13.5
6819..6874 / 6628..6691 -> -3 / 13.17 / 15.9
